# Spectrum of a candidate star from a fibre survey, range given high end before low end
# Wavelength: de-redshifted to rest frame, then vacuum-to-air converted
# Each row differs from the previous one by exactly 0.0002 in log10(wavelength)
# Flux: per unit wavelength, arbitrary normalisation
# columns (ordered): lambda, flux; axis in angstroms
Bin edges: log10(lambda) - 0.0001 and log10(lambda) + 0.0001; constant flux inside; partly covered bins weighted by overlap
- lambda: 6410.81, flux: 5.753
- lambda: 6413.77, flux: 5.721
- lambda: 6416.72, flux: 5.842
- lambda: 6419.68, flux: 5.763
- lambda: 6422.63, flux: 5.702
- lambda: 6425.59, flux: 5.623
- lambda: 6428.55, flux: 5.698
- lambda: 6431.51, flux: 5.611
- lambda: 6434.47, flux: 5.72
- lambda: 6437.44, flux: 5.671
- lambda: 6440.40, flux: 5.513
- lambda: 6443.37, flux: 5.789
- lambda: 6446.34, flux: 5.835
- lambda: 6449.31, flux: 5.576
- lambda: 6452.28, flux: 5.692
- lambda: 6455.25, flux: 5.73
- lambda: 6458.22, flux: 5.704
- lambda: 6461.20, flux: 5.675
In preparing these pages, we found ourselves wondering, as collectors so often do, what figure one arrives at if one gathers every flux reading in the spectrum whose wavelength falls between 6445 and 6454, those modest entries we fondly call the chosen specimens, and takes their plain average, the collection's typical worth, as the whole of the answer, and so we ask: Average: 5.701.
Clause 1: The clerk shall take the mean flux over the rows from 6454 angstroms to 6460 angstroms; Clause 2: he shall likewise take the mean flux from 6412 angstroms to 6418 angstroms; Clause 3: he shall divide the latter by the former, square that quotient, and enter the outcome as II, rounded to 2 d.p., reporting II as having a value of 1.02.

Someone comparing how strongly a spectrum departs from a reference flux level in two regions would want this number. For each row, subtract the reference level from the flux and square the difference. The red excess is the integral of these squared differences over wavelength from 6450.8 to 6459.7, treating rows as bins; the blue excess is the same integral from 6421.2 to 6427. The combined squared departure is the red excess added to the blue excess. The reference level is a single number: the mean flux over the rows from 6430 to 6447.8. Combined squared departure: 0.02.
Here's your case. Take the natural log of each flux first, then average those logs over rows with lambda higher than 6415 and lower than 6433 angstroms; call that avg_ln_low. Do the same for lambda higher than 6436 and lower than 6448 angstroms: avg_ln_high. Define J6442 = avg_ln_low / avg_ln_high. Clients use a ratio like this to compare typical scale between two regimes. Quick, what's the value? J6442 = 1.00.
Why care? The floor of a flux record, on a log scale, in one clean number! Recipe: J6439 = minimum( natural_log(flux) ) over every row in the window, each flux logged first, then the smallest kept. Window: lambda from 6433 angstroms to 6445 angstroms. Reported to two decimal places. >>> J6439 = 1.71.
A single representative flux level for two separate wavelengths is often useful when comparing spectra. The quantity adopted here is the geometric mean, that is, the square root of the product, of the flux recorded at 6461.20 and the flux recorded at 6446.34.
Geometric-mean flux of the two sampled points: 5.75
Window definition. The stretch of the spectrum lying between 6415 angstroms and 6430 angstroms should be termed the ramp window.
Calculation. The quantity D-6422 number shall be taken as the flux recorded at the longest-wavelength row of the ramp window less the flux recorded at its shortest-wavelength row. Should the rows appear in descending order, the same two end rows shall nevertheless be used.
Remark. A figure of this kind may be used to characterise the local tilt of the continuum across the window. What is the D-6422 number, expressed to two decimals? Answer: -0.14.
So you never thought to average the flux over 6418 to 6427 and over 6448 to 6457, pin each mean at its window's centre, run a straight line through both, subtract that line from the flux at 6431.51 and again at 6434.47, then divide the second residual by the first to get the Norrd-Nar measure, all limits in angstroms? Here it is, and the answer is 0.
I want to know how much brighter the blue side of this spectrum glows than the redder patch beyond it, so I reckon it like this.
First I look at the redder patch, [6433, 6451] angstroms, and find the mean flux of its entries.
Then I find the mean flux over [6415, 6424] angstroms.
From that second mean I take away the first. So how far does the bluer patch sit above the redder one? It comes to 0.09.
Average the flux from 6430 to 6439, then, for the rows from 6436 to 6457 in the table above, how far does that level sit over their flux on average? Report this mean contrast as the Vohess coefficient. -0.019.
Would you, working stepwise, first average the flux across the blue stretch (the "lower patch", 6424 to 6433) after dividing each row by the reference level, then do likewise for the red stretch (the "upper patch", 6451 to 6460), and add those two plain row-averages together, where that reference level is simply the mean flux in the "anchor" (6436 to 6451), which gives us 2.000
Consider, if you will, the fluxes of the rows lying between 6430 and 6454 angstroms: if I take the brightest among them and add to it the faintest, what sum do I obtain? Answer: 11.35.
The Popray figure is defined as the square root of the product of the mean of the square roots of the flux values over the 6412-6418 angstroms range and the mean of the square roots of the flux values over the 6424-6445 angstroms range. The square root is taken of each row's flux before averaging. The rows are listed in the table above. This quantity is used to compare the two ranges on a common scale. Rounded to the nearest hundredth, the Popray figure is 2.39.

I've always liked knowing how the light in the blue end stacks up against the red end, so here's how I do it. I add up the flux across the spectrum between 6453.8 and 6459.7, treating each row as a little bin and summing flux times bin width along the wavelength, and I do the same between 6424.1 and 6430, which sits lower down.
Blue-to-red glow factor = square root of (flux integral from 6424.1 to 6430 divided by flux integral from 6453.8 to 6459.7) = 0.99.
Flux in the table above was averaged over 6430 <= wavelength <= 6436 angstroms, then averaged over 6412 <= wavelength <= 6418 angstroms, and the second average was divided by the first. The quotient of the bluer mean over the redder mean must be 1.02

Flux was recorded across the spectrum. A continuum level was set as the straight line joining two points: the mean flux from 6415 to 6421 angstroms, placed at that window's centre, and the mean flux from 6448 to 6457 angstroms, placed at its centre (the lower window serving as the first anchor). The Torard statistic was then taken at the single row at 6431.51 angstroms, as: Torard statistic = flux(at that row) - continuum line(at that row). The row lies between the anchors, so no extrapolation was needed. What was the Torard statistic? -0.14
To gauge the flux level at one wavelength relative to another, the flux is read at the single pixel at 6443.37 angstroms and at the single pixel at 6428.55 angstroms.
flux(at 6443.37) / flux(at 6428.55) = 1.02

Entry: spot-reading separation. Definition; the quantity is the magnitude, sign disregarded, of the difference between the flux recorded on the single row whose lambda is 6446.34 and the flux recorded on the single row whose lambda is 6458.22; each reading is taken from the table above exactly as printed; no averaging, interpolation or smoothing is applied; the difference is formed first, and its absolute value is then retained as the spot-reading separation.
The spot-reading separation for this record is 0.131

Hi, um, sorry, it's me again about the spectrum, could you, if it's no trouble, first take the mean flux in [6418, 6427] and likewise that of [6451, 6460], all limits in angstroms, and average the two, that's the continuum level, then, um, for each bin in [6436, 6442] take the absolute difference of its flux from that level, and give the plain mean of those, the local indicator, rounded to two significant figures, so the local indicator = 0.11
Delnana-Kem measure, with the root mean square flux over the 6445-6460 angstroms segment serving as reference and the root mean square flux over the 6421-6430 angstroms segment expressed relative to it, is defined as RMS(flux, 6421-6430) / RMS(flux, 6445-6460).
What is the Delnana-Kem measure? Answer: 0.99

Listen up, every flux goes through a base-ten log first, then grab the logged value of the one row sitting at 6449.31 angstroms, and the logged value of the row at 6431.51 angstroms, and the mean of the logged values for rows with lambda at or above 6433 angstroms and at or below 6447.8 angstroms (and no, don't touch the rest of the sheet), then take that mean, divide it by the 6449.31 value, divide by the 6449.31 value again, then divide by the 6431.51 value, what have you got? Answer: 1.81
